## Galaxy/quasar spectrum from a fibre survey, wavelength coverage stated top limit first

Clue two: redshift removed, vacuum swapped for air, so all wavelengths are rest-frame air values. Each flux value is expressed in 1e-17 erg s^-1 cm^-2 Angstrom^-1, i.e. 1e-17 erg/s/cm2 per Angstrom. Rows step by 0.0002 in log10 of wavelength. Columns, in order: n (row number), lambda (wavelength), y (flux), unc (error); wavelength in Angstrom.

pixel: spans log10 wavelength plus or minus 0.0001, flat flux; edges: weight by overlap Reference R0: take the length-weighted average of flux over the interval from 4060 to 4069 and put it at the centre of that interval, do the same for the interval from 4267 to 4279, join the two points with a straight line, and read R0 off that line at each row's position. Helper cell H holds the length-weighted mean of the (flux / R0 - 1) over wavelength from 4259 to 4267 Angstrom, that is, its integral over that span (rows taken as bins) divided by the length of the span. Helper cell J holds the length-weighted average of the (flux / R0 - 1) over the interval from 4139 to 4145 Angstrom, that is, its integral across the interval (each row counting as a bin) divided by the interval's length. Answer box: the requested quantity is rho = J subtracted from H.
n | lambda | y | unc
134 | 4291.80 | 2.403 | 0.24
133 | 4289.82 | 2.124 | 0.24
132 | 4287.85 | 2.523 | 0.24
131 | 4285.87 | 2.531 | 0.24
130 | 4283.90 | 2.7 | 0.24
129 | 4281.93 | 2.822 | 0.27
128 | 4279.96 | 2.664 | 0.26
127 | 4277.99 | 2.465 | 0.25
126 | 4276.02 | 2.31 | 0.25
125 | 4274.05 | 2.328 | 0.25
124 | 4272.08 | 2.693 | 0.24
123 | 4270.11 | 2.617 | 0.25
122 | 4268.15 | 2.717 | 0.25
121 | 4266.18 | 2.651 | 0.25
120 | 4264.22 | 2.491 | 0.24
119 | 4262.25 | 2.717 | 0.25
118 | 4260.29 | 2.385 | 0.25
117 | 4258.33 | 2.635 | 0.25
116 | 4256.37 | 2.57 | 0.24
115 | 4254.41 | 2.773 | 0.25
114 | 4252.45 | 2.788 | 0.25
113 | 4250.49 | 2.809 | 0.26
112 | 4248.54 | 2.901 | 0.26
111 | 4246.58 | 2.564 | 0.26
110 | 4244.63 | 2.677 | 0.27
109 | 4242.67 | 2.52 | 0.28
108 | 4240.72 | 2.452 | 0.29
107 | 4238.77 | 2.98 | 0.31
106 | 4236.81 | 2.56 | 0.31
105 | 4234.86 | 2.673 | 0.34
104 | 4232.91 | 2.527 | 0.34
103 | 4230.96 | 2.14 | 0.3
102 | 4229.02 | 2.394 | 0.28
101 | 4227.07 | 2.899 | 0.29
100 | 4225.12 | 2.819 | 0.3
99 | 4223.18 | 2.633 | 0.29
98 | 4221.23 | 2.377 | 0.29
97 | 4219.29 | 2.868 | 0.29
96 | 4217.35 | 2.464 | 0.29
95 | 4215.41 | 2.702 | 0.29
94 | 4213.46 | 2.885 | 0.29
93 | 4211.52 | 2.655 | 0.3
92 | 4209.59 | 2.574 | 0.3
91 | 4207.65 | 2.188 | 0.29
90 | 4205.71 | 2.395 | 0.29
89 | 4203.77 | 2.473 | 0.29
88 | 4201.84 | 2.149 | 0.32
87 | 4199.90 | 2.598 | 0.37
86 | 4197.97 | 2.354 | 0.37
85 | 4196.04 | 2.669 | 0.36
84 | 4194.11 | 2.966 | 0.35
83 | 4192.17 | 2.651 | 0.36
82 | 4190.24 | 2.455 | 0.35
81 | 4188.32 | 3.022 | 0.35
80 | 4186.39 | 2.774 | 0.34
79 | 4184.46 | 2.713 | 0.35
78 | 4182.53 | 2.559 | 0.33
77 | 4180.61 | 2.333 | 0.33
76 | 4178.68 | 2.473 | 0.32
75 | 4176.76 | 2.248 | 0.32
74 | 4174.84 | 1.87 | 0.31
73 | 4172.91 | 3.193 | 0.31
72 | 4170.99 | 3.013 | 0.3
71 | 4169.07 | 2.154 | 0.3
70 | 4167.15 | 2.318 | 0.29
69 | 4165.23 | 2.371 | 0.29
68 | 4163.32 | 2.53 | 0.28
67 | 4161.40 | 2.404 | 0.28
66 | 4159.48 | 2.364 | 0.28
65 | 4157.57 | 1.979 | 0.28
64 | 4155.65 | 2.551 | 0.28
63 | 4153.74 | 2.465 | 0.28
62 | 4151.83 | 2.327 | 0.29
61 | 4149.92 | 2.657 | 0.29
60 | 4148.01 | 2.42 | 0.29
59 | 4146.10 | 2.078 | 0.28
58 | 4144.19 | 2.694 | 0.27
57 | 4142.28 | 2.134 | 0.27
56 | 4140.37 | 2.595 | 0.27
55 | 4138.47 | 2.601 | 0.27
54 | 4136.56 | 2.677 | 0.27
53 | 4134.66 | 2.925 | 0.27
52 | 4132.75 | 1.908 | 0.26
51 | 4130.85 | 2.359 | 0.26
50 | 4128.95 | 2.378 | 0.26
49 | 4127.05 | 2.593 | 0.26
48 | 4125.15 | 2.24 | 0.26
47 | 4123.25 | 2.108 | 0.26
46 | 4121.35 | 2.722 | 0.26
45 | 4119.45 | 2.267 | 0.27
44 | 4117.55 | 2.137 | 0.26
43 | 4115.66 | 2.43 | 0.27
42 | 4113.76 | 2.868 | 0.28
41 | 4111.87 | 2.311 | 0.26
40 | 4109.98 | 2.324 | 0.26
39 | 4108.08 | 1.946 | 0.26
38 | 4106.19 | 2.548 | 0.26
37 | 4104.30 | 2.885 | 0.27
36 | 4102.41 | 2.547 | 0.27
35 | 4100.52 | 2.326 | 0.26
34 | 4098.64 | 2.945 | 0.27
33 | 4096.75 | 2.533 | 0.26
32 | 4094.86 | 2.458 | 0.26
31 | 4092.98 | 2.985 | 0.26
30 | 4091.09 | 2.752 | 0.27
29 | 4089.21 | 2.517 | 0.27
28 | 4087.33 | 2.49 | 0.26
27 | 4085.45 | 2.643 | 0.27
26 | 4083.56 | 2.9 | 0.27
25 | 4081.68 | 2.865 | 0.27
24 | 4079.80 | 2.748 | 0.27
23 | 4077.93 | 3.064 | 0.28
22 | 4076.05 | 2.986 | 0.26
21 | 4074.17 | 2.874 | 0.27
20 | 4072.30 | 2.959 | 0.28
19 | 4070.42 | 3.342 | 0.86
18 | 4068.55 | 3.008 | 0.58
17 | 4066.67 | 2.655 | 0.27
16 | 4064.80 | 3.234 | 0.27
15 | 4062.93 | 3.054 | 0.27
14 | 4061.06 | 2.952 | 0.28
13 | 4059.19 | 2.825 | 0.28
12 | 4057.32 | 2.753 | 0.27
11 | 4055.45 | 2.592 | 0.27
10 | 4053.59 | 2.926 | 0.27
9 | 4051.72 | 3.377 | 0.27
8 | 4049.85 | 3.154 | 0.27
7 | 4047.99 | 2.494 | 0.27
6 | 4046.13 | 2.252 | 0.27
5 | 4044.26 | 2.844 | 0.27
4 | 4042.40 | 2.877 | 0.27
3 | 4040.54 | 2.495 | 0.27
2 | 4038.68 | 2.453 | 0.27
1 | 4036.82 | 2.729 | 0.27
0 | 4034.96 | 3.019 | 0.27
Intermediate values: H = 0.007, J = -0.12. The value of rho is 0.12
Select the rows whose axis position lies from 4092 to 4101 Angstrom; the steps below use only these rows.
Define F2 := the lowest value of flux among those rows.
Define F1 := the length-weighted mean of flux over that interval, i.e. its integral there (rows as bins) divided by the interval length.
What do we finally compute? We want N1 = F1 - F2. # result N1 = 0.34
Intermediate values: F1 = 2.67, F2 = 2.326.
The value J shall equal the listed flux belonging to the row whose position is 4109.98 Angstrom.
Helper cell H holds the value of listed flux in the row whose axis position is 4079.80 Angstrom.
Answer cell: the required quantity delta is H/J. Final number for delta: 1.18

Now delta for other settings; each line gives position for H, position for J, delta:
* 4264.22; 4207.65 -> 1.14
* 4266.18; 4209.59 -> 1.03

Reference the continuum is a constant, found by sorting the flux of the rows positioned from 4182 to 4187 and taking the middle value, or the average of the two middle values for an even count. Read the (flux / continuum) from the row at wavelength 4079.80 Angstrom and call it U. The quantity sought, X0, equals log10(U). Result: 0.01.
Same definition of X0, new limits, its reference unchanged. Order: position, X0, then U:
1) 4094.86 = -0.04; 0.91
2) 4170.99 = 0.05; 1.11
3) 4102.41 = -0.03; 0.94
